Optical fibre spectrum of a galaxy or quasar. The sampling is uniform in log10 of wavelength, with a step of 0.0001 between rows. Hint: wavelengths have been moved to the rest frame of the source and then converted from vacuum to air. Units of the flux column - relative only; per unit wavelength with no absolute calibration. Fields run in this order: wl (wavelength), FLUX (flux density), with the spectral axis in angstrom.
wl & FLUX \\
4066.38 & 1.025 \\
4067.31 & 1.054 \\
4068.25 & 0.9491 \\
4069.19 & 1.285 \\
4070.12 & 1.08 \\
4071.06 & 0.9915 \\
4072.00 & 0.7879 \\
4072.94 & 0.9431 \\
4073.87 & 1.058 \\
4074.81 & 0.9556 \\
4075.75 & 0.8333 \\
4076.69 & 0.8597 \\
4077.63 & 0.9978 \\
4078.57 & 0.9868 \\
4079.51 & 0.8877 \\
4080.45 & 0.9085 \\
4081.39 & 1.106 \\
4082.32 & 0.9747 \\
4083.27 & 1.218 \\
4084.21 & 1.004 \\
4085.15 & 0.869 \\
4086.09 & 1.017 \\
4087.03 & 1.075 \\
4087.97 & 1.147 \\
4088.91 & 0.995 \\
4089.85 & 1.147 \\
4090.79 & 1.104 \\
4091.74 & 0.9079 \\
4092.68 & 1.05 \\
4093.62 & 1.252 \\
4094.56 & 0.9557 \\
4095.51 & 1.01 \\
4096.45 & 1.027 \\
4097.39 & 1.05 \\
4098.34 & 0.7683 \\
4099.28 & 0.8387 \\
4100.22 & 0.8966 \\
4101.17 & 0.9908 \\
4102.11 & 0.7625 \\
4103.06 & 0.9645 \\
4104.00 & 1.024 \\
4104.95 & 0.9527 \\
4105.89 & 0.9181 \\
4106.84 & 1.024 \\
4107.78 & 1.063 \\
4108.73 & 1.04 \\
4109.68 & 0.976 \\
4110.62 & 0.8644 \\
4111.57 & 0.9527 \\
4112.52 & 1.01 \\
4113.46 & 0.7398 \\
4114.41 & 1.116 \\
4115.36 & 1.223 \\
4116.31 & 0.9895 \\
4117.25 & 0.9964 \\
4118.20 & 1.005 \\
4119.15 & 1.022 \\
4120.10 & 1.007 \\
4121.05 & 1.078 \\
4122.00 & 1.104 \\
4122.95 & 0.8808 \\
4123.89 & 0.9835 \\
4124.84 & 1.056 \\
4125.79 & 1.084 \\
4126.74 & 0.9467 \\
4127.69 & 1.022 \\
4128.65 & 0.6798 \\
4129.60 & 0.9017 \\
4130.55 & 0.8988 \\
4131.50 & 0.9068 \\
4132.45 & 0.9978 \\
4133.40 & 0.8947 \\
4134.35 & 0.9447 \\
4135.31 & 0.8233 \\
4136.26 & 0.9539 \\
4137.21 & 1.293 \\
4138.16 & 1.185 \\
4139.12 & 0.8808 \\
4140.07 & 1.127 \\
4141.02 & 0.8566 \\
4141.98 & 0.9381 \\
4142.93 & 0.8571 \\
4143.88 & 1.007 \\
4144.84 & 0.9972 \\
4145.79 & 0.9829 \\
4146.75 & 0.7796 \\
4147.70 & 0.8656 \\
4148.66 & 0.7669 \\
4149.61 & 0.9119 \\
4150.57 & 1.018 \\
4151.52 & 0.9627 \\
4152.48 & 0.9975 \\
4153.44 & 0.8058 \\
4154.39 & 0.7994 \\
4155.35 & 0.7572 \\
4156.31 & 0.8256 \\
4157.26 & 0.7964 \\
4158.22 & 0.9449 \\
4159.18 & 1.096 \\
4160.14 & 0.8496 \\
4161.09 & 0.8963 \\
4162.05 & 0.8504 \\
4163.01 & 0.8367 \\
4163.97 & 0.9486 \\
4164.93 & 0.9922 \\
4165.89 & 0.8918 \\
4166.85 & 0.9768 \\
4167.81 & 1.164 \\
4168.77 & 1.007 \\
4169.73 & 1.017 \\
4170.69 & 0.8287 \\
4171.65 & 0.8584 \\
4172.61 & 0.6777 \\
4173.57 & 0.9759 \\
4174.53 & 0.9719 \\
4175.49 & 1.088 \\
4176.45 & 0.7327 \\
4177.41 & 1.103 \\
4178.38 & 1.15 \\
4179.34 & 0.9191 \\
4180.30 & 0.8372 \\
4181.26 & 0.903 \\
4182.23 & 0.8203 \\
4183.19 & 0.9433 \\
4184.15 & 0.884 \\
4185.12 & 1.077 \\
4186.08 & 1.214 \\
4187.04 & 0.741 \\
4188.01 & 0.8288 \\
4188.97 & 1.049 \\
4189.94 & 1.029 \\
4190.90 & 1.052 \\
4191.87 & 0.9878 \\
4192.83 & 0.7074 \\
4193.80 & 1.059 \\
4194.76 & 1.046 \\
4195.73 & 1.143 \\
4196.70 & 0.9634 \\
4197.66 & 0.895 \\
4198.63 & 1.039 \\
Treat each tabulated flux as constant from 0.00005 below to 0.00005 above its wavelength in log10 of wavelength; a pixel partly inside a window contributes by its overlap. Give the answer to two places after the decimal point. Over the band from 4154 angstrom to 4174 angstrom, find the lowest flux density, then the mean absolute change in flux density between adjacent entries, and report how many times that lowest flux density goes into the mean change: 0.16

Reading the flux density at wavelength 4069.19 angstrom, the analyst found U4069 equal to 1.285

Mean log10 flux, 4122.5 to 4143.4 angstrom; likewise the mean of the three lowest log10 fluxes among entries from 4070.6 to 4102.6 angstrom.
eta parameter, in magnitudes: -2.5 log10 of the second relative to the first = -1.78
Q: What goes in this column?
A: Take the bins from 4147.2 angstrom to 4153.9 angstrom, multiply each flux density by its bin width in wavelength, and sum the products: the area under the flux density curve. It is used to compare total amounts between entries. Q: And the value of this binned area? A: 6.05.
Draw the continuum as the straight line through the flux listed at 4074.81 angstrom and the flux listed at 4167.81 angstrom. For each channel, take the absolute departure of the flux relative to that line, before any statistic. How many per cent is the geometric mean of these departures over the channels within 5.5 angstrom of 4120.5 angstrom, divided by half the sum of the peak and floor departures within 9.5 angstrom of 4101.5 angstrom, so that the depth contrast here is 36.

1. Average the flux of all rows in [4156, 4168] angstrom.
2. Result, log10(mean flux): -0.03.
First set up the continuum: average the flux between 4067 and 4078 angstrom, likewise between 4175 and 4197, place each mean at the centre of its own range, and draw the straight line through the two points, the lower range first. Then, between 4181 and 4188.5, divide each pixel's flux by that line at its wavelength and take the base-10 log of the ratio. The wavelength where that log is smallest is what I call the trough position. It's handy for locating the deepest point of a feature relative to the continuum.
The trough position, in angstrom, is 4187.04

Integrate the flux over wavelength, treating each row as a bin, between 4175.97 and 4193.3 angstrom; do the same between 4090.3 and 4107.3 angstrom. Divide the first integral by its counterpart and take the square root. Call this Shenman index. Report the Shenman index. 0.995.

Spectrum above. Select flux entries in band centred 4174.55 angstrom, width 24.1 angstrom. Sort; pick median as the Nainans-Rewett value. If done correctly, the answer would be 0.95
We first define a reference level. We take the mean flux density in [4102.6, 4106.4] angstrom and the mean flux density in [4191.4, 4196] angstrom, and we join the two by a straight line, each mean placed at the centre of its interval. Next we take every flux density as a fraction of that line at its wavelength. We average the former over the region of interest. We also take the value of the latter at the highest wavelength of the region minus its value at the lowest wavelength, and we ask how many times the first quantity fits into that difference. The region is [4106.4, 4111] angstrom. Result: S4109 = -0.16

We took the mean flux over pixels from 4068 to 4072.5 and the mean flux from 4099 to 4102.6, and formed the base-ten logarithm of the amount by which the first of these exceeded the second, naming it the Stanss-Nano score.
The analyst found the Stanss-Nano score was -0.8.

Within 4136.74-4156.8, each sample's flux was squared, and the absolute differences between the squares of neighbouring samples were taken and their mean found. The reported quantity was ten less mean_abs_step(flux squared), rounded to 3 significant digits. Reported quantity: 9.78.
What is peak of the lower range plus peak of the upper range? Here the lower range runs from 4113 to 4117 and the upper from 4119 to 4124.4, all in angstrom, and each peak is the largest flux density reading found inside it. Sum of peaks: 2.33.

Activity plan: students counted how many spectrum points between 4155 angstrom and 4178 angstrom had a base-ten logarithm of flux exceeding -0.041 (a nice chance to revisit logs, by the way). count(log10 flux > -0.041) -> 12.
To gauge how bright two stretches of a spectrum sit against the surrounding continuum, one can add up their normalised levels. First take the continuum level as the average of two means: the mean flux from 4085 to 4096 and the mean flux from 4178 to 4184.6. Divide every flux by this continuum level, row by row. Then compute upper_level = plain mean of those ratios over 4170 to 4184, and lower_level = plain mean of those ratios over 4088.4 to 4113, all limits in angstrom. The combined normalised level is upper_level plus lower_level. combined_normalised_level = 1.93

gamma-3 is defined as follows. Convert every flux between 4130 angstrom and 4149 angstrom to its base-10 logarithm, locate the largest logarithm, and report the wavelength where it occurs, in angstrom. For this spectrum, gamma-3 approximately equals 4137.21 angstrom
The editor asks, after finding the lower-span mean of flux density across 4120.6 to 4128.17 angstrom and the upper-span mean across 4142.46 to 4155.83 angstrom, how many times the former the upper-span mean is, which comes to 0.88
